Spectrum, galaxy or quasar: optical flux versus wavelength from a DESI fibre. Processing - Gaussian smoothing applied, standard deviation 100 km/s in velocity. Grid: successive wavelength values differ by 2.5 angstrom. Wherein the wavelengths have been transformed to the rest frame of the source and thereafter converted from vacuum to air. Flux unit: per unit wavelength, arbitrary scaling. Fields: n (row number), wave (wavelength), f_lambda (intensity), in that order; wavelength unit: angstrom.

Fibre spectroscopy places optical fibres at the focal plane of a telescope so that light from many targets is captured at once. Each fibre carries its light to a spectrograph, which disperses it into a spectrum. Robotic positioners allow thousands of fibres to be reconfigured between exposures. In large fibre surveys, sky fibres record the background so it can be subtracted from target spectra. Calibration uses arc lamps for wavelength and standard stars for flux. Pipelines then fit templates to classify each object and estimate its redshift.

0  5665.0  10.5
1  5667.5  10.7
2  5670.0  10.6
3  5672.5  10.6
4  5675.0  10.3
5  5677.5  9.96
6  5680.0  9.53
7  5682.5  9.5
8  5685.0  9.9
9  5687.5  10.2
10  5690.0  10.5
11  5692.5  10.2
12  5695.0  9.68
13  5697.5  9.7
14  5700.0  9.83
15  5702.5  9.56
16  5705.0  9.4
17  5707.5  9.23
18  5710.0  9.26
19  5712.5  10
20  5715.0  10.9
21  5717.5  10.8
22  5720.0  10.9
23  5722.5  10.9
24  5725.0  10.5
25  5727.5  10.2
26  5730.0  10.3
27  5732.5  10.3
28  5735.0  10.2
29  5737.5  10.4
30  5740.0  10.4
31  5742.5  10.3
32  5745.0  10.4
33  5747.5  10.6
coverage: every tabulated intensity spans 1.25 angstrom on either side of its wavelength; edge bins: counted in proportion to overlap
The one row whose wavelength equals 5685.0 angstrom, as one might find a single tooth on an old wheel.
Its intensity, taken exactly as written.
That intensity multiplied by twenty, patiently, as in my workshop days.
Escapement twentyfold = 198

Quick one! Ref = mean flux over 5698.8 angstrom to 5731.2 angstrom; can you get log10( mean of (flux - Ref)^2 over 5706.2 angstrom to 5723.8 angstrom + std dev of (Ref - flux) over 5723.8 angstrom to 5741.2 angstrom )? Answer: -0.19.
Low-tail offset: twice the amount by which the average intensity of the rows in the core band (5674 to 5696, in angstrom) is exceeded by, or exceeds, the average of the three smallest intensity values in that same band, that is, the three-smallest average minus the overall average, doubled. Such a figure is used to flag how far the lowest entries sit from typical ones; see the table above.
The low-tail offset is -0.81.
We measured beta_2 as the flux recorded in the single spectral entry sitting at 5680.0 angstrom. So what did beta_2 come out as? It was 9.53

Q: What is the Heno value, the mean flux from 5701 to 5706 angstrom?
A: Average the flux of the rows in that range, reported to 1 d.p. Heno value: 9.5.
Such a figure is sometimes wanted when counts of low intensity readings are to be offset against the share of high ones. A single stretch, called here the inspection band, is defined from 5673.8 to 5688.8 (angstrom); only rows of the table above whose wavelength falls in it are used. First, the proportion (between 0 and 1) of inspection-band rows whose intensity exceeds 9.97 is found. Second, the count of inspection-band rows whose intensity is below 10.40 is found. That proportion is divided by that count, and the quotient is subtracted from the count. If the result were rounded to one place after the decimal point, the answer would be 5.9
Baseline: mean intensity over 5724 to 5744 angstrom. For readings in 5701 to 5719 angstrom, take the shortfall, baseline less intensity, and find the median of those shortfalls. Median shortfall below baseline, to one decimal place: 0.8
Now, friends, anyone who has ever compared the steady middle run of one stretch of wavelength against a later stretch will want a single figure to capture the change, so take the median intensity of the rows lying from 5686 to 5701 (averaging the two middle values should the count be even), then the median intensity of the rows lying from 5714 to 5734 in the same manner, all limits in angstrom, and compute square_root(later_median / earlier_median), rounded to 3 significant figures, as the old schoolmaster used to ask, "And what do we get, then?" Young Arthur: 1.03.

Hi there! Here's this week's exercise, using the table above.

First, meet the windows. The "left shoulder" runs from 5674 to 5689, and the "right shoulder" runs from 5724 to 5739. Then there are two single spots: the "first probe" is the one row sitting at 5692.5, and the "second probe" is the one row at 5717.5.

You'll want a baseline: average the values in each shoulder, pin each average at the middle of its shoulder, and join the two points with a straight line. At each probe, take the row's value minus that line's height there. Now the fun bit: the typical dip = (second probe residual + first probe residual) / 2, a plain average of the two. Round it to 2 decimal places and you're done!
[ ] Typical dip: 0.40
